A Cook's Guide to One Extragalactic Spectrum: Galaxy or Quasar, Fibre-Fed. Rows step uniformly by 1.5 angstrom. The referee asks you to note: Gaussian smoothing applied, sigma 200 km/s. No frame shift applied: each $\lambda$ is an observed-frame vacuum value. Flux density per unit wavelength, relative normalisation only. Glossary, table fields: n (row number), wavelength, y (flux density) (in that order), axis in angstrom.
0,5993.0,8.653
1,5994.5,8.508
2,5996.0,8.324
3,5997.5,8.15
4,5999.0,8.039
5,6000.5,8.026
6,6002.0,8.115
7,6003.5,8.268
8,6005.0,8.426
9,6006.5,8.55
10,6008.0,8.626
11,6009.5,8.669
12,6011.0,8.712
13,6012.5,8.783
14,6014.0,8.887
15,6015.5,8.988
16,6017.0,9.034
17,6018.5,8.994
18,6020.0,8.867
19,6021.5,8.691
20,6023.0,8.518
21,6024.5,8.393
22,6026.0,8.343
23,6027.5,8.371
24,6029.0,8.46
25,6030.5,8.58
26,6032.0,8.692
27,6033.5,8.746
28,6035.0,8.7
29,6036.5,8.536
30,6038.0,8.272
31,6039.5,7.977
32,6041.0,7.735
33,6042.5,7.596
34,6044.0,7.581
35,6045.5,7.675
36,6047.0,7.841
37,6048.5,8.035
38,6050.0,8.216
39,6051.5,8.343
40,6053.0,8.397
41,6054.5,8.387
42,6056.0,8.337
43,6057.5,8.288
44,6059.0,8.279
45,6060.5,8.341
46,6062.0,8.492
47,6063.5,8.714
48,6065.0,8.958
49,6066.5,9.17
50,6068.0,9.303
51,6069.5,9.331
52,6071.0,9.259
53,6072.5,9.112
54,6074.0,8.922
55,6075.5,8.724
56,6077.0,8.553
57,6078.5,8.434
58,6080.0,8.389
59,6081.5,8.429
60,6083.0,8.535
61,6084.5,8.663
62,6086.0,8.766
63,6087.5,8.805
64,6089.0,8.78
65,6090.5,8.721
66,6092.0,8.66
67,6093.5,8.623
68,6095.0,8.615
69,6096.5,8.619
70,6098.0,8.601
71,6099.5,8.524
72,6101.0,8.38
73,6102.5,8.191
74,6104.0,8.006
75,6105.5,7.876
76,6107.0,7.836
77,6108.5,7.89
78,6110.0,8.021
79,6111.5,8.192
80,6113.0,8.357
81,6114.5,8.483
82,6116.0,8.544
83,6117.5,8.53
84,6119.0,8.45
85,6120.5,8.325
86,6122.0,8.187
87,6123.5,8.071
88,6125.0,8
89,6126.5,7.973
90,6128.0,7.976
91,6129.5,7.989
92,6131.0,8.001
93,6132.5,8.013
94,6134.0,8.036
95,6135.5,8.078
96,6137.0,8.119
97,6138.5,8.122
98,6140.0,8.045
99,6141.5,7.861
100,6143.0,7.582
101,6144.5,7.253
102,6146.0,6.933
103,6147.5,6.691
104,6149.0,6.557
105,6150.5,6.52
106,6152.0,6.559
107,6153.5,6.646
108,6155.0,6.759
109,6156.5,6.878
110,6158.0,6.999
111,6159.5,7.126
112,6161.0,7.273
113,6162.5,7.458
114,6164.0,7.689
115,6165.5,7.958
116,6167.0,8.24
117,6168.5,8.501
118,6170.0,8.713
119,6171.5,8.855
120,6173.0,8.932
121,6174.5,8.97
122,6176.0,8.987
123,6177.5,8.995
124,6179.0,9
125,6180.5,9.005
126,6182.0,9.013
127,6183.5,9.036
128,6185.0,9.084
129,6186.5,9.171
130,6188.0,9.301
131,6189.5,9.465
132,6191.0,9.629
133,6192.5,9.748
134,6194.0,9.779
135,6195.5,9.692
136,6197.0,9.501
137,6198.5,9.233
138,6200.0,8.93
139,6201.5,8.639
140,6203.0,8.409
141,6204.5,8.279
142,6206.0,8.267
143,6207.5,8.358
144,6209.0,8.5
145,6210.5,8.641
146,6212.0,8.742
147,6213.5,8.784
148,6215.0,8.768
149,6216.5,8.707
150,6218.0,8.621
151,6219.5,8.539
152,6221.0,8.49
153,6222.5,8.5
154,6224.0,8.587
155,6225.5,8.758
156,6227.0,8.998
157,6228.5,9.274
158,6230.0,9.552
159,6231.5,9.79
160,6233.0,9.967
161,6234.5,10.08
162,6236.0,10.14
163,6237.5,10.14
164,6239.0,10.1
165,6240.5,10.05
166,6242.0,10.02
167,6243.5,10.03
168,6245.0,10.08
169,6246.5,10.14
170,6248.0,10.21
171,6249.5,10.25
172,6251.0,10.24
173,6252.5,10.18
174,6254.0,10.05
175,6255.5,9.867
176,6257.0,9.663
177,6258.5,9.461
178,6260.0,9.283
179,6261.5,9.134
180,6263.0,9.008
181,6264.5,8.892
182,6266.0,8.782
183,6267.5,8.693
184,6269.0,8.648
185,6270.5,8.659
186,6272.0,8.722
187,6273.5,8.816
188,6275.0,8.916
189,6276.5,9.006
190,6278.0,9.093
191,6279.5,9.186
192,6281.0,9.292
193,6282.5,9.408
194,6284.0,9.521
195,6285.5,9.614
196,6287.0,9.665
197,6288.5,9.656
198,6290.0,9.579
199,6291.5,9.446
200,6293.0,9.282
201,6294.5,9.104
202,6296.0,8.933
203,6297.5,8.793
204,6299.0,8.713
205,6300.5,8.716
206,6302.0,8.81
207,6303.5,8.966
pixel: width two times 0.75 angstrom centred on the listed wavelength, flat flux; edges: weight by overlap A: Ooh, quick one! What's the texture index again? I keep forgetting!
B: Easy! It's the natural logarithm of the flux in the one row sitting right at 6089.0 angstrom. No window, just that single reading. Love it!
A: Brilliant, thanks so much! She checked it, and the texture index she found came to 2.17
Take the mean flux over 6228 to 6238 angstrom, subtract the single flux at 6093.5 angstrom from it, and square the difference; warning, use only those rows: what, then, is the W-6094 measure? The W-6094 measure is 1.5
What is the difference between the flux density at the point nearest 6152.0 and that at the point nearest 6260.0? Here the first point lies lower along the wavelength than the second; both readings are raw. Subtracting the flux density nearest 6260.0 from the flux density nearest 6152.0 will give -2.7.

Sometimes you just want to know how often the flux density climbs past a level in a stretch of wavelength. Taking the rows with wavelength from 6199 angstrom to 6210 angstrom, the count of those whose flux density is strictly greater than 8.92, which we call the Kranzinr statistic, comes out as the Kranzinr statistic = 1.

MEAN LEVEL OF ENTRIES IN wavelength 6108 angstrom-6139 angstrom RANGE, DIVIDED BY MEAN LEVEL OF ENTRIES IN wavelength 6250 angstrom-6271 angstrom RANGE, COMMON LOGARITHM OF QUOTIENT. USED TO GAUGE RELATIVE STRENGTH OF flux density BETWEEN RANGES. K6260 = -0.06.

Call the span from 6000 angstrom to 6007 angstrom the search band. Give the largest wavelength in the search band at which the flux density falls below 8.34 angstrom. 6003.5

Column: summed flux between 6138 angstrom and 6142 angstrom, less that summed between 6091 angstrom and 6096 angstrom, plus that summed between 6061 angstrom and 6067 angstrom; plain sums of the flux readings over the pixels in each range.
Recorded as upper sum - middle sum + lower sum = 33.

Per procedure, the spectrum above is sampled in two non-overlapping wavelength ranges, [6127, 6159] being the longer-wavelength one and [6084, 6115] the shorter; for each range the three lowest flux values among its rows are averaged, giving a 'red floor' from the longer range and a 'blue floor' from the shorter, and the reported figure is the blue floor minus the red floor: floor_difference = 1.3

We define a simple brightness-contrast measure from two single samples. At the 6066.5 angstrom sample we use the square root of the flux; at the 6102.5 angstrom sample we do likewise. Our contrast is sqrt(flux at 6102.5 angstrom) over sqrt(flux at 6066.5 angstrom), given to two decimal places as 0.95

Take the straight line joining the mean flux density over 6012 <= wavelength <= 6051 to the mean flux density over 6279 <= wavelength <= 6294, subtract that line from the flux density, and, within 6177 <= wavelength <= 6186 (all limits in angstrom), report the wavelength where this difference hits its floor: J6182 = 6180.5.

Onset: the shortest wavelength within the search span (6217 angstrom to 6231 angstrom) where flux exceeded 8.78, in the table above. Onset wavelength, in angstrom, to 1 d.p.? 6227.0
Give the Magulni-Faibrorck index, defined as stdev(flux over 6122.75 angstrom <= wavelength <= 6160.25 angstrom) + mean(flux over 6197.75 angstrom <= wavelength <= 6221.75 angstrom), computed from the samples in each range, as 9.2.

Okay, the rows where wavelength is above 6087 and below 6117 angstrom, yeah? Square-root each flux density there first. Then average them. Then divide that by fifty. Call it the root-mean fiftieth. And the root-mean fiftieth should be 0.0579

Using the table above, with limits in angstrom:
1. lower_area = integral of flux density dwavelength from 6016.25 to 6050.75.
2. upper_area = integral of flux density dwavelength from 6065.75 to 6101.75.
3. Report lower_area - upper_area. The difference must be -27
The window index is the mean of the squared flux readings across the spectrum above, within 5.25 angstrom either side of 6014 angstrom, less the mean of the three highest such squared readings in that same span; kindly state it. -2.5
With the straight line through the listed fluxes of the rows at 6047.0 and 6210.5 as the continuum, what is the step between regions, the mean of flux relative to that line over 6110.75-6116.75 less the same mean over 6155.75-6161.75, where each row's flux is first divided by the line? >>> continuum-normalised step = 0.18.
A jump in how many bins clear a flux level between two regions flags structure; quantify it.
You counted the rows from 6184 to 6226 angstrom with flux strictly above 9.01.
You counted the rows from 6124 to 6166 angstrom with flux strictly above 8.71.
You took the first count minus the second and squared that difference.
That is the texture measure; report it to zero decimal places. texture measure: 100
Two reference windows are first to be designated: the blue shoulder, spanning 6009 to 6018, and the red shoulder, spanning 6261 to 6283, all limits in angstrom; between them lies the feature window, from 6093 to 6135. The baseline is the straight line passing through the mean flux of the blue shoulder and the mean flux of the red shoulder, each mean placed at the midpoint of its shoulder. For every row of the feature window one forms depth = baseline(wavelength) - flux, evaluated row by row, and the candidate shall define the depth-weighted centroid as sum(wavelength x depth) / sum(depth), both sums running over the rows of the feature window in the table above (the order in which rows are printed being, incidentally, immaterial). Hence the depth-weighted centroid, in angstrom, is 6116.3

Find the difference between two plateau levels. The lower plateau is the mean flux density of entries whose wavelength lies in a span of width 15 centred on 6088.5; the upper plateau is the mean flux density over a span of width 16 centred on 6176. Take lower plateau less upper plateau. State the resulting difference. -0.25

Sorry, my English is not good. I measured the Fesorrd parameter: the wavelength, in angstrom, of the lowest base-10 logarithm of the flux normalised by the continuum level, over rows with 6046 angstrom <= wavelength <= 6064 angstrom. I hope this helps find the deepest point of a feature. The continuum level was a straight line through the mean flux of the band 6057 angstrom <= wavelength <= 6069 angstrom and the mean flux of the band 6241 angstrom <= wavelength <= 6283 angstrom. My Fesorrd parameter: 6047.0 angstrom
